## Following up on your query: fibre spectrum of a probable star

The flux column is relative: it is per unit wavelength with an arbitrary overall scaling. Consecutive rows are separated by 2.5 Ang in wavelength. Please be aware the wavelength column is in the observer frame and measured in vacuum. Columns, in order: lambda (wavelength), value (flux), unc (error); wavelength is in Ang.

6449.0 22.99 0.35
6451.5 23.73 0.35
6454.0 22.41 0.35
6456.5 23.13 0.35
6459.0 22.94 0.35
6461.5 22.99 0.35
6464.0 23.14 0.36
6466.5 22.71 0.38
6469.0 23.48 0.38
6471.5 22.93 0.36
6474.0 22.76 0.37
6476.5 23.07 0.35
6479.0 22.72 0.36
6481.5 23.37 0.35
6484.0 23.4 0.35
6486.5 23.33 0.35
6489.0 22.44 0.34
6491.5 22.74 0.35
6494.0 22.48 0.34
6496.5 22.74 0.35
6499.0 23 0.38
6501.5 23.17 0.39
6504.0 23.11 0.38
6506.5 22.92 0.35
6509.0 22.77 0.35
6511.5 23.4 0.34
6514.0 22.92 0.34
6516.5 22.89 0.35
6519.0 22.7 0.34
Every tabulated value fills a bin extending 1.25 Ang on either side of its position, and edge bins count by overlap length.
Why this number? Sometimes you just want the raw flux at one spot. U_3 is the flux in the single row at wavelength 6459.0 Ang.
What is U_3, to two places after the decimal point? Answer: 22.94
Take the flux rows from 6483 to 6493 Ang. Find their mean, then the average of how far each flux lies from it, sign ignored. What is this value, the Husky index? 0.39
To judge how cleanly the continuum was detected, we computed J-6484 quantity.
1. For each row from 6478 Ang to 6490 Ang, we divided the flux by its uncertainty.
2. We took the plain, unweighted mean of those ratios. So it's 65.9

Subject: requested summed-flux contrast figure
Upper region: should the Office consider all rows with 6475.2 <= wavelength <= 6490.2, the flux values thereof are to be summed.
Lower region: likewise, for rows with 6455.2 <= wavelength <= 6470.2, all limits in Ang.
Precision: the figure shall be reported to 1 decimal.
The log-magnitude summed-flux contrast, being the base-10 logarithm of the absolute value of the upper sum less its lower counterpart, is -1.2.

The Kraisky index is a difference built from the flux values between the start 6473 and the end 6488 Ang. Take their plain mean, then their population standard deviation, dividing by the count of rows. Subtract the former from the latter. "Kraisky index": -22.8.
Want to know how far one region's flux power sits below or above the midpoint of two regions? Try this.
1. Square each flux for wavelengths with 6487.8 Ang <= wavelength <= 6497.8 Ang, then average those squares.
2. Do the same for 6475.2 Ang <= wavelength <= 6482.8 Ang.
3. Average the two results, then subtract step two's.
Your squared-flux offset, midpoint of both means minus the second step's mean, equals -10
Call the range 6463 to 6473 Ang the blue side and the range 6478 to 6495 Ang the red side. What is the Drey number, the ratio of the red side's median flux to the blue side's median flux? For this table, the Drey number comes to 0.987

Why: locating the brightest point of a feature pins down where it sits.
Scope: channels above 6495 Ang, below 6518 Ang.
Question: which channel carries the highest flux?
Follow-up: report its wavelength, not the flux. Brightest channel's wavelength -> 6511.5 Ang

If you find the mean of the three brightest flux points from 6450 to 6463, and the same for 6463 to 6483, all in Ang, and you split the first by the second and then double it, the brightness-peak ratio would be 2.00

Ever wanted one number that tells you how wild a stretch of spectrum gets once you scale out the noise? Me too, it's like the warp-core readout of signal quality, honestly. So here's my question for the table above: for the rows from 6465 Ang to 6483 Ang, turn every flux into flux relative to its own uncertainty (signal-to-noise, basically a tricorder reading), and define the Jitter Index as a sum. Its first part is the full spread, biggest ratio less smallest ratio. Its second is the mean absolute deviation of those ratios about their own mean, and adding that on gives 9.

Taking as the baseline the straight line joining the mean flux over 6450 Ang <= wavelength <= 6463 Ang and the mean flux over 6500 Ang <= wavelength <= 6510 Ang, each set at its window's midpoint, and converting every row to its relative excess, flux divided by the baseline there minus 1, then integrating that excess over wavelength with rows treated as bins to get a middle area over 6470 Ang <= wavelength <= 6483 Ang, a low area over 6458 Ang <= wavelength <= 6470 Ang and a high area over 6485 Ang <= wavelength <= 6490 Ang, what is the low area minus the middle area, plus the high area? 0.01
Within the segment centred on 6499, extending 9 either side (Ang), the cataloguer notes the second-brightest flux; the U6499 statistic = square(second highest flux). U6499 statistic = 534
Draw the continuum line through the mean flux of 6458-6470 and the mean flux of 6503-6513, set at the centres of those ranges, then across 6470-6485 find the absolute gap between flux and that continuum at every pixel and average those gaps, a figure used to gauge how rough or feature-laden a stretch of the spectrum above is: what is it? 0.24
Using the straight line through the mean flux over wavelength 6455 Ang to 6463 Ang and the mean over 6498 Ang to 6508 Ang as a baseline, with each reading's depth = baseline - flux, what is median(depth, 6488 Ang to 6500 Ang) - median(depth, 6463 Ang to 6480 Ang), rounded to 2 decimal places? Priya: 0.21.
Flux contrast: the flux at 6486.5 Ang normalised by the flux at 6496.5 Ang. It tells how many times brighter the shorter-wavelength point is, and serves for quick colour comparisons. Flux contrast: 1.03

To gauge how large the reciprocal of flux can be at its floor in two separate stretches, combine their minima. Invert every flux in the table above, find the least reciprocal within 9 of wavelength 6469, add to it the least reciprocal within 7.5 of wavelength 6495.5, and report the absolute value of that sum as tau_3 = 0.0857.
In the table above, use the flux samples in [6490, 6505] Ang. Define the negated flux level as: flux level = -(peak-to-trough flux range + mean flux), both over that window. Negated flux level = -23.6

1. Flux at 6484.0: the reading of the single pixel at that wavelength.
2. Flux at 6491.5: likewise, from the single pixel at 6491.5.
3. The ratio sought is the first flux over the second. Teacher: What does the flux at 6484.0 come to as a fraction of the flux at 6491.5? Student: 1.03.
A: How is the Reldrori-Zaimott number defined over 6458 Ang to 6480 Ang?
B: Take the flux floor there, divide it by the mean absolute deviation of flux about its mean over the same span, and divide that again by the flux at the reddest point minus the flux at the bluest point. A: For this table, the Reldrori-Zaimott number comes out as -584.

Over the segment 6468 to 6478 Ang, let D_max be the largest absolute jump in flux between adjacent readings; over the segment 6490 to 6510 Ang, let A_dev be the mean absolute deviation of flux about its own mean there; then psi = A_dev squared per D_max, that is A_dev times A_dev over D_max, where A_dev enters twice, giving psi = 0.06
